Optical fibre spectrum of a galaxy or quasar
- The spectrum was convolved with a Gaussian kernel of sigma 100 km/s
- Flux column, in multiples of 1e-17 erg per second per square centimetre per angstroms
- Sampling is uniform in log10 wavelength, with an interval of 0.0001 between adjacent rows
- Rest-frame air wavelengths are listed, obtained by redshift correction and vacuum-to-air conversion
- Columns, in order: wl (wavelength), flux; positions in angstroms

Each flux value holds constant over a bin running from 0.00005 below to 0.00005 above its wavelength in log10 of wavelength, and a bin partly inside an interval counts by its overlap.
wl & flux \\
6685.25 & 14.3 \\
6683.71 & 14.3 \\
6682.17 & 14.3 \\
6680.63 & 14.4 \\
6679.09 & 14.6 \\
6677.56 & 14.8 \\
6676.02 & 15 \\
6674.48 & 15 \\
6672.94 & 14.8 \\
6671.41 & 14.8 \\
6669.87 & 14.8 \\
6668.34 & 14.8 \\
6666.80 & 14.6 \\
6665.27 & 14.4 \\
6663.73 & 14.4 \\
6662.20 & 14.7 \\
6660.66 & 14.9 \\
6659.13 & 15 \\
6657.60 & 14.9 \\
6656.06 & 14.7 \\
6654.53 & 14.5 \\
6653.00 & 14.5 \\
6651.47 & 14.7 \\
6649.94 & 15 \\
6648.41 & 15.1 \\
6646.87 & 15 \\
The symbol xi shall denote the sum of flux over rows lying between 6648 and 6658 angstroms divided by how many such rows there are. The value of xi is 14.8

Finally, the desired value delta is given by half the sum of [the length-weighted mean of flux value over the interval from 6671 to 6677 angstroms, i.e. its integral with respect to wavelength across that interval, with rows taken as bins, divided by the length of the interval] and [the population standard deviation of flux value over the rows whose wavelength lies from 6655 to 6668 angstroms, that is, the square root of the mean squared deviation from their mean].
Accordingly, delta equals 7.55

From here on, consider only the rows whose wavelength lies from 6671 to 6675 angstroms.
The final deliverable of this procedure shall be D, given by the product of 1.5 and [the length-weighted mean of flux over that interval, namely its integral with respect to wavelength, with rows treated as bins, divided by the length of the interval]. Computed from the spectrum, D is 22.31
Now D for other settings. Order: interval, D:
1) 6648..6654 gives 22.22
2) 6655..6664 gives 22.17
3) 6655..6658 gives 22.10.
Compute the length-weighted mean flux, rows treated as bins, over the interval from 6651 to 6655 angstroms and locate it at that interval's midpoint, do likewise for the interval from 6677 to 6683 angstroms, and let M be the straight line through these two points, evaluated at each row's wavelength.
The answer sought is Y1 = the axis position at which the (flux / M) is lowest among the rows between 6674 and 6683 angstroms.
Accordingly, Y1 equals 6682.17 angstroms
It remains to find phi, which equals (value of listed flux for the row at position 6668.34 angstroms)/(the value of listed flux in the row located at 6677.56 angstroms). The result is 1.00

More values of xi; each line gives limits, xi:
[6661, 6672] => 14.6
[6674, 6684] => 14.6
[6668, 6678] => 14.9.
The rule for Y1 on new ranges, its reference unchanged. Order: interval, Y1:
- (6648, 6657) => 6653.00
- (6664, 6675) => 6665.27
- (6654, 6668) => 6663.73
